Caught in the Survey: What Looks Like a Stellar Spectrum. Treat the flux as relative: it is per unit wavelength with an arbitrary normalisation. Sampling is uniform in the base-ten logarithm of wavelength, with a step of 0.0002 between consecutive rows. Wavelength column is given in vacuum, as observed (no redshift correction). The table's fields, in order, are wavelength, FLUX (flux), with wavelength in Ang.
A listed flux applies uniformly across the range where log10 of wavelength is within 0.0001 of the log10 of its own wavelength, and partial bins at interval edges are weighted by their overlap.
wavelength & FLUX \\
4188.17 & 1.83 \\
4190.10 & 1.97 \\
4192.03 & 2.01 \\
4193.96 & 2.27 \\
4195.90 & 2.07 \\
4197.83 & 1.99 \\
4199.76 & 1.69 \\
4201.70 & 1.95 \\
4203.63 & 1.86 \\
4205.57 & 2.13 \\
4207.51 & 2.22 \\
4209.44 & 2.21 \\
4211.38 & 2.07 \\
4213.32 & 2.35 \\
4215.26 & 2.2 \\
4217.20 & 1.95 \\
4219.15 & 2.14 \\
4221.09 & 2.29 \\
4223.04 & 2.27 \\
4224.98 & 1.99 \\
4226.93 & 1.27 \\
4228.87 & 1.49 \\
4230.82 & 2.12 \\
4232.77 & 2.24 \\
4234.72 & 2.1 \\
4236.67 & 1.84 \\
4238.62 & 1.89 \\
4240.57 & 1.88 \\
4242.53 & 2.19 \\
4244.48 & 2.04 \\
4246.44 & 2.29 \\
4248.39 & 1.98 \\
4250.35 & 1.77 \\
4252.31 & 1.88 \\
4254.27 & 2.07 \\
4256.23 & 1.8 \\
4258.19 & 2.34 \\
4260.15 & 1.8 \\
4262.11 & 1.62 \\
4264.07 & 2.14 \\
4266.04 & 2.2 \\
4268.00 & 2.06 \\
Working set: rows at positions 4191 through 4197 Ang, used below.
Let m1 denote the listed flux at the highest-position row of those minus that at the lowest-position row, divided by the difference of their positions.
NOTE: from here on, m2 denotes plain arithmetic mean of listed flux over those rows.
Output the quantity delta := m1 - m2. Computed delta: -2.10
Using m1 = 0.02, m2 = 2.12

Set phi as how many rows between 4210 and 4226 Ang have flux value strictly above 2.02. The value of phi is 6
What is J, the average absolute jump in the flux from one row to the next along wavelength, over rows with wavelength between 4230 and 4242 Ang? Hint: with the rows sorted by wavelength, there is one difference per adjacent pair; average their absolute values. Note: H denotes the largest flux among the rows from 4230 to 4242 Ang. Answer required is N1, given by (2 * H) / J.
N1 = 38.6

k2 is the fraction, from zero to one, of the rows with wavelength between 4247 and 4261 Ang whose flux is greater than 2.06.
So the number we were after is 0.29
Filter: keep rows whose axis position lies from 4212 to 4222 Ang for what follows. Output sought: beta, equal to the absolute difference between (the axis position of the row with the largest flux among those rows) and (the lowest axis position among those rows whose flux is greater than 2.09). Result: 0.0 Ang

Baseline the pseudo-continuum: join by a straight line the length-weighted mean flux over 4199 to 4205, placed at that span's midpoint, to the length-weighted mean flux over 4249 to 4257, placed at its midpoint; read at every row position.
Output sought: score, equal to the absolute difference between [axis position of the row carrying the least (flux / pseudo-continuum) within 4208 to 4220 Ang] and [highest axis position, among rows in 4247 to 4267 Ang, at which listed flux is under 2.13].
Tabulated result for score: 44.9 Ang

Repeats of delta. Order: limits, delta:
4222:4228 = -2.10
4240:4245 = -2.00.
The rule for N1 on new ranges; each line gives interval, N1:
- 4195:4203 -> 19.4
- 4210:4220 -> 21.6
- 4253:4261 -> 10.4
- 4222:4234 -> 11.5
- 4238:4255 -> 23.8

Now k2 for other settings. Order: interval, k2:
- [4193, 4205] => 0.33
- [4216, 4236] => 0.60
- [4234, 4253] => 0.30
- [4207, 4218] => 0.83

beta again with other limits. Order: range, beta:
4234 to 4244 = 7.8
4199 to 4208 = 1.9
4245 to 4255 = 0.0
